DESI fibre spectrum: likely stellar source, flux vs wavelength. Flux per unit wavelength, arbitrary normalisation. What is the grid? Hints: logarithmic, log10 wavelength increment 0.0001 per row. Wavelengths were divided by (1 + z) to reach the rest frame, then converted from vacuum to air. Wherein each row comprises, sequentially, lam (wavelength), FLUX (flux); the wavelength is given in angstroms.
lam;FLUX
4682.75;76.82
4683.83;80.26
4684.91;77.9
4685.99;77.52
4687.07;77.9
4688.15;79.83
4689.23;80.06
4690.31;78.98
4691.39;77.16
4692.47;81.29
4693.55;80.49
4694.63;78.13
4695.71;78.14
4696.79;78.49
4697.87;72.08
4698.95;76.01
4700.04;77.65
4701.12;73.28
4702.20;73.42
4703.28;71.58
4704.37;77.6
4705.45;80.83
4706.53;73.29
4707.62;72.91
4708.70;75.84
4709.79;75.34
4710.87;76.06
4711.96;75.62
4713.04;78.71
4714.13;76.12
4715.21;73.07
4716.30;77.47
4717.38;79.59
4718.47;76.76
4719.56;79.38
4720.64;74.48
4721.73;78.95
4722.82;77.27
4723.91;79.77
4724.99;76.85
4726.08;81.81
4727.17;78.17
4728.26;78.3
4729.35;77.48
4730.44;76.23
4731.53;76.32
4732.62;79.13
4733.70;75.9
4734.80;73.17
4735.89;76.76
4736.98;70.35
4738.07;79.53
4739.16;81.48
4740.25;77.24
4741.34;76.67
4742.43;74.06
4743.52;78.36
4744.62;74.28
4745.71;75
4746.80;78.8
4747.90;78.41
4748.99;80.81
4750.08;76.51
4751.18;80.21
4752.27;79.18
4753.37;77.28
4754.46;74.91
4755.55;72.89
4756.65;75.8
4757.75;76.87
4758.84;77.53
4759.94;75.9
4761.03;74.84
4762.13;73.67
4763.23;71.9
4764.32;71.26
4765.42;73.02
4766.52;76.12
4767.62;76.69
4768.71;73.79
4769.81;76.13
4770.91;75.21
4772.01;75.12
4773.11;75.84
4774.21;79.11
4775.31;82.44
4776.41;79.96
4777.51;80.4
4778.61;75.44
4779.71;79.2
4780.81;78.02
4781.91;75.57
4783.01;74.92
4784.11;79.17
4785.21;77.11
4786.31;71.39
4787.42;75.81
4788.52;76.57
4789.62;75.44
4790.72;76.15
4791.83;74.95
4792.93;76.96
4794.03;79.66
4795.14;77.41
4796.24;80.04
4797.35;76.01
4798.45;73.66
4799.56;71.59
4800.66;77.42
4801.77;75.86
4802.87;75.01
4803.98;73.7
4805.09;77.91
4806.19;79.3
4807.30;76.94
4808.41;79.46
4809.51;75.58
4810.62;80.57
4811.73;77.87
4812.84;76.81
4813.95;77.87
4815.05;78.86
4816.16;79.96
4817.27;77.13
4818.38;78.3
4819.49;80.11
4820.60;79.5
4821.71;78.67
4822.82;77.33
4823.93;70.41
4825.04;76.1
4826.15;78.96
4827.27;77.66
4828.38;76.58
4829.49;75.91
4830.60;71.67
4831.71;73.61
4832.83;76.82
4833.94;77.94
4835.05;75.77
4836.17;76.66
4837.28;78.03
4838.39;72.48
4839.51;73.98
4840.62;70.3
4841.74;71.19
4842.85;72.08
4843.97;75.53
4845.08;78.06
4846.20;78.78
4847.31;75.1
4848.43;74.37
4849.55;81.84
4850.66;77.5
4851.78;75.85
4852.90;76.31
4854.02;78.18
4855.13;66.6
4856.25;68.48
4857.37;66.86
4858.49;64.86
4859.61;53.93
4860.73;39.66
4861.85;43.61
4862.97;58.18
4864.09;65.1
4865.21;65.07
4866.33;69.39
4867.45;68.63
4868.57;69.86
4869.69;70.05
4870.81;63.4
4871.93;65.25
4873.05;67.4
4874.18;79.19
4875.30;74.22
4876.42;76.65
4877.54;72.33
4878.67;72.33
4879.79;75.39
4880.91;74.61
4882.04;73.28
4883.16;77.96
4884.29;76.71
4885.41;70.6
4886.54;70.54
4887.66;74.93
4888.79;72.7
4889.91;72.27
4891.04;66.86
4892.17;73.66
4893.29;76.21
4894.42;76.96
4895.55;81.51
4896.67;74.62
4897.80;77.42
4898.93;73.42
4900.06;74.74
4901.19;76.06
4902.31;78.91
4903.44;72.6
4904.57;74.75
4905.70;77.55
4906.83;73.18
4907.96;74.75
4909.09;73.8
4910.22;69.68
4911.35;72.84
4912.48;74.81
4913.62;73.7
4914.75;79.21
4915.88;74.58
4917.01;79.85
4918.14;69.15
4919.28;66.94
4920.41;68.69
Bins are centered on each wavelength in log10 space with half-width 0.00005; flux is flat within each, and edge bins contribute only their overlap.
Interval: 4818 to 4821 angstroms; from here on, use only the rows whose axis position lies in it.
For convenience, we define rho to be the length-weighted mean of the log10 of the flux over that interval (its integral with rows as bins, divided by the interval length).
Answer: 1.90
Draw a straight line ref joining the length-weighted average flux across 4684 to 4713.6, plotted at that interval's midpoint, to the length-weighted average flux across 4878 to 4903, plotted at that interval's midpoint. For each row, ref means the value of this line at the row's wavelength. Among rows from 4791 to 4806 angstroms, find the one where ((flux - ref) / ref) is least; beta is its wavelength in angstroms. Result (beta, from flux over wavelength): 4799.56 angstroms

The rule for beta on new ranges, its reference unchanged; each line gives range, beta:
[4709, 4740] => 4736.98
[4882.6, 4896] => 4891.04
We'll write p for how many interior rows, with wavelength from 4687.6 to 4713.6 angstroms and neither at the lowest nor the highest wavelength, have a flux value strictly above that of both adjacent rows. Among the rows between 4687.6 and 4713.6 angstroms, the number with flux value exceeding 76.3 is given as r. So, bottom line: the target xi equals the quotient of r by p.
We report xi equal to 1.6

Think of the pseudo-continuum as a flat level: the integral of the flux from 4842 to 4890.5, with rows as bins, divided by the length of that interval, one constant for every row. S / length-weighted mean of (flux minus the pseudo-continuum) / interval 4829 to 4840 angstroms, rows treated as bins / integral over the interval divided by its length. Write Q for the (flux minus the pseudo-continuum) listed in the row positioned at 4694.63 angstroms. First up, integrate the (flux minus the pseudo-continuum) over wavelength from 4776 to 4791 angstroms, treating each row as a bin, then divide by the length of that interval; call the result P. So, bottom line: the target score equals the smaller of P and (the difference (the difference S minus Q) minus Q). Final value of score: -11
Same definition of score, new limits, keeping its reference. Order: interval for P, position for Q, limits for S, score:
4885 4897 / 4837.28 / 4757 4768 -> -11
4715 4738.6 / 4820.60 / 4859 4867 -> -32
